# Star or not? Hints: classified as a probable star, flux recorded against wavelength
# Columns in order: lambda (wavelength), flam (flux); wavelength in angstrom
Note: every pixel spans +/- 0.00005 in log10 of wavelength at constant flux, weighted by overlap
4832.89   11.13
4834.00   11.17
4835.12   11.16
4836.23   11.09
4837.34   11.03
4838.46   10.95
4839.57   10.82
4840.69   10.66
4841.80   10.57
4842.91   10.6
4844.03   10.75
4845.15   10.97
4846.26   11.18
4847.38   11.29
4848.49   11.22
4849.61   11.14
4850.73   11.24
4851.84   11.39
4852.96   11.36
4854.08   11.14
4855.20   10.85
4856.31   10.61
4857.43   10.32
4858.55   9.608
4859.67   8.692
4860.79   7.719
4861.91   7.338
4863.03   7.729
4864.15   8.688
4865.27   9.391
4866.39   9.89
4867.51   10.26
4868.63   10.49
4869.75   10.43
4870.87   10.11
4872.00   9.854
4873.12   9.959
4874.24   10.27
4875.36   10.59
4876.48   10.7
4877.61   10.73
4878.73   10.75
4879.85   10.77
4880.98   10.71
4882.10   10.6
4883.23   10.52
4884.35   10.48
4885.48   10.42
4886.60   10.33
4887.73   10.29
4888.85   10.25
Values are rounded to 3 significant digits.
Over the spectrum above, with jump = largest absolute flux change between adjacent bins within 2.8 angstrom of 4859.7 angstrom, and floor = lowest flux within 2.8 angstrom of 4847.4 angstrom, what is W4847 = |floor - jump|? 10.0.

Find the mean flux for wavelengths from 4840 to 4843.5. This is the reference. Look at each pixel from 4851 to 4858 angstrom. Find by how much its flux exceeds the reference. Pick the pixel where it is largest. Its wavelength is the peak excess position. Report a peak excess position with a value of 4851.84 angstrom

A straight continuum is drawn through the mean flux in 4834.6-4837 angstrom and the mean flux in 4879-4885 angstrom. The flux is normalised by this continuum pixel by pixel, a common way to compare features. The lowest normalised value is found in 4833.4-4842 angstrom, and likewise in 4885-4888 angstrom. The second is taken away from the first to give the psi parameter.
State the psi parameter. 0.0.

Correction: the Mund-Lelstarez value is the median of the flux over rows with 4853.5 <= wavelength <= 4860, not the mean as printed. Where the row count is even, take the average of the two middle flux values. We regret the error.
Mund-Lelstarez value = 10.5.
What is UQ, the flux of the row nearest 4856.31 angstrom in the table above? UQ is 10.61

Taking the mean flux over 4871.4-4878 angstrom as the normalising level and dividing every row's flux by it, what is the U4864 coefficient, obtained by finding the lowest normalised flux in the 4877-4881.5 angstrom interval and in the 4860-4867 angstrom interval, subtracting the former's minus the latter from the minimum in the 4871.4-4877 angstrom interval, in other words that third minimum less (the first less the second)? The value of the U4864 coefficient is 0.63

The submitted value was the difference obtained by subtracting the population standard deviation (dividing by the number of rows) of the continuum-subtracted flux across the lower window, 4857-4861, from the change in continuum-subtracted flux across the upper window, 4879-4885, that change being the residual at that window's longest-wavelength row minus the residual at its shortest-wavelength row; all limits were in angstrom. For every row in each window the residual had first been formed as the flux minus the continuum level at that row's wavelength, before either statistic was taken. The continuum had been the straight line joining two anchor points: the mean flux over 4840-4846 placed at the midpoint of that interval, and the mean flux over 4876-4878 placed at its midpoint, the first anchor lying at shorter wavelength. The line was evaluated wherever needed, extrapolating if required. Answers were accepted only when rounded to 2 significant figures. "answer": -1.3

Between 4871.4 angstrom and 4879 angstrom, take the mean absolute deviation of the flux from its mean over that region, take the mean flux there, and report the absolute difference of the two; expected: 10.1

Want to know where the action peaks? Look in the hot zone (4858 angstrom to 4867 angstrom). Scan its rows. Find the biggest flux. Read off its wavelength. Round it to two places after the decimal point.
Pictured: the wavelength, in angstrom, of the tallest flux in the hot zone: 4866.39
